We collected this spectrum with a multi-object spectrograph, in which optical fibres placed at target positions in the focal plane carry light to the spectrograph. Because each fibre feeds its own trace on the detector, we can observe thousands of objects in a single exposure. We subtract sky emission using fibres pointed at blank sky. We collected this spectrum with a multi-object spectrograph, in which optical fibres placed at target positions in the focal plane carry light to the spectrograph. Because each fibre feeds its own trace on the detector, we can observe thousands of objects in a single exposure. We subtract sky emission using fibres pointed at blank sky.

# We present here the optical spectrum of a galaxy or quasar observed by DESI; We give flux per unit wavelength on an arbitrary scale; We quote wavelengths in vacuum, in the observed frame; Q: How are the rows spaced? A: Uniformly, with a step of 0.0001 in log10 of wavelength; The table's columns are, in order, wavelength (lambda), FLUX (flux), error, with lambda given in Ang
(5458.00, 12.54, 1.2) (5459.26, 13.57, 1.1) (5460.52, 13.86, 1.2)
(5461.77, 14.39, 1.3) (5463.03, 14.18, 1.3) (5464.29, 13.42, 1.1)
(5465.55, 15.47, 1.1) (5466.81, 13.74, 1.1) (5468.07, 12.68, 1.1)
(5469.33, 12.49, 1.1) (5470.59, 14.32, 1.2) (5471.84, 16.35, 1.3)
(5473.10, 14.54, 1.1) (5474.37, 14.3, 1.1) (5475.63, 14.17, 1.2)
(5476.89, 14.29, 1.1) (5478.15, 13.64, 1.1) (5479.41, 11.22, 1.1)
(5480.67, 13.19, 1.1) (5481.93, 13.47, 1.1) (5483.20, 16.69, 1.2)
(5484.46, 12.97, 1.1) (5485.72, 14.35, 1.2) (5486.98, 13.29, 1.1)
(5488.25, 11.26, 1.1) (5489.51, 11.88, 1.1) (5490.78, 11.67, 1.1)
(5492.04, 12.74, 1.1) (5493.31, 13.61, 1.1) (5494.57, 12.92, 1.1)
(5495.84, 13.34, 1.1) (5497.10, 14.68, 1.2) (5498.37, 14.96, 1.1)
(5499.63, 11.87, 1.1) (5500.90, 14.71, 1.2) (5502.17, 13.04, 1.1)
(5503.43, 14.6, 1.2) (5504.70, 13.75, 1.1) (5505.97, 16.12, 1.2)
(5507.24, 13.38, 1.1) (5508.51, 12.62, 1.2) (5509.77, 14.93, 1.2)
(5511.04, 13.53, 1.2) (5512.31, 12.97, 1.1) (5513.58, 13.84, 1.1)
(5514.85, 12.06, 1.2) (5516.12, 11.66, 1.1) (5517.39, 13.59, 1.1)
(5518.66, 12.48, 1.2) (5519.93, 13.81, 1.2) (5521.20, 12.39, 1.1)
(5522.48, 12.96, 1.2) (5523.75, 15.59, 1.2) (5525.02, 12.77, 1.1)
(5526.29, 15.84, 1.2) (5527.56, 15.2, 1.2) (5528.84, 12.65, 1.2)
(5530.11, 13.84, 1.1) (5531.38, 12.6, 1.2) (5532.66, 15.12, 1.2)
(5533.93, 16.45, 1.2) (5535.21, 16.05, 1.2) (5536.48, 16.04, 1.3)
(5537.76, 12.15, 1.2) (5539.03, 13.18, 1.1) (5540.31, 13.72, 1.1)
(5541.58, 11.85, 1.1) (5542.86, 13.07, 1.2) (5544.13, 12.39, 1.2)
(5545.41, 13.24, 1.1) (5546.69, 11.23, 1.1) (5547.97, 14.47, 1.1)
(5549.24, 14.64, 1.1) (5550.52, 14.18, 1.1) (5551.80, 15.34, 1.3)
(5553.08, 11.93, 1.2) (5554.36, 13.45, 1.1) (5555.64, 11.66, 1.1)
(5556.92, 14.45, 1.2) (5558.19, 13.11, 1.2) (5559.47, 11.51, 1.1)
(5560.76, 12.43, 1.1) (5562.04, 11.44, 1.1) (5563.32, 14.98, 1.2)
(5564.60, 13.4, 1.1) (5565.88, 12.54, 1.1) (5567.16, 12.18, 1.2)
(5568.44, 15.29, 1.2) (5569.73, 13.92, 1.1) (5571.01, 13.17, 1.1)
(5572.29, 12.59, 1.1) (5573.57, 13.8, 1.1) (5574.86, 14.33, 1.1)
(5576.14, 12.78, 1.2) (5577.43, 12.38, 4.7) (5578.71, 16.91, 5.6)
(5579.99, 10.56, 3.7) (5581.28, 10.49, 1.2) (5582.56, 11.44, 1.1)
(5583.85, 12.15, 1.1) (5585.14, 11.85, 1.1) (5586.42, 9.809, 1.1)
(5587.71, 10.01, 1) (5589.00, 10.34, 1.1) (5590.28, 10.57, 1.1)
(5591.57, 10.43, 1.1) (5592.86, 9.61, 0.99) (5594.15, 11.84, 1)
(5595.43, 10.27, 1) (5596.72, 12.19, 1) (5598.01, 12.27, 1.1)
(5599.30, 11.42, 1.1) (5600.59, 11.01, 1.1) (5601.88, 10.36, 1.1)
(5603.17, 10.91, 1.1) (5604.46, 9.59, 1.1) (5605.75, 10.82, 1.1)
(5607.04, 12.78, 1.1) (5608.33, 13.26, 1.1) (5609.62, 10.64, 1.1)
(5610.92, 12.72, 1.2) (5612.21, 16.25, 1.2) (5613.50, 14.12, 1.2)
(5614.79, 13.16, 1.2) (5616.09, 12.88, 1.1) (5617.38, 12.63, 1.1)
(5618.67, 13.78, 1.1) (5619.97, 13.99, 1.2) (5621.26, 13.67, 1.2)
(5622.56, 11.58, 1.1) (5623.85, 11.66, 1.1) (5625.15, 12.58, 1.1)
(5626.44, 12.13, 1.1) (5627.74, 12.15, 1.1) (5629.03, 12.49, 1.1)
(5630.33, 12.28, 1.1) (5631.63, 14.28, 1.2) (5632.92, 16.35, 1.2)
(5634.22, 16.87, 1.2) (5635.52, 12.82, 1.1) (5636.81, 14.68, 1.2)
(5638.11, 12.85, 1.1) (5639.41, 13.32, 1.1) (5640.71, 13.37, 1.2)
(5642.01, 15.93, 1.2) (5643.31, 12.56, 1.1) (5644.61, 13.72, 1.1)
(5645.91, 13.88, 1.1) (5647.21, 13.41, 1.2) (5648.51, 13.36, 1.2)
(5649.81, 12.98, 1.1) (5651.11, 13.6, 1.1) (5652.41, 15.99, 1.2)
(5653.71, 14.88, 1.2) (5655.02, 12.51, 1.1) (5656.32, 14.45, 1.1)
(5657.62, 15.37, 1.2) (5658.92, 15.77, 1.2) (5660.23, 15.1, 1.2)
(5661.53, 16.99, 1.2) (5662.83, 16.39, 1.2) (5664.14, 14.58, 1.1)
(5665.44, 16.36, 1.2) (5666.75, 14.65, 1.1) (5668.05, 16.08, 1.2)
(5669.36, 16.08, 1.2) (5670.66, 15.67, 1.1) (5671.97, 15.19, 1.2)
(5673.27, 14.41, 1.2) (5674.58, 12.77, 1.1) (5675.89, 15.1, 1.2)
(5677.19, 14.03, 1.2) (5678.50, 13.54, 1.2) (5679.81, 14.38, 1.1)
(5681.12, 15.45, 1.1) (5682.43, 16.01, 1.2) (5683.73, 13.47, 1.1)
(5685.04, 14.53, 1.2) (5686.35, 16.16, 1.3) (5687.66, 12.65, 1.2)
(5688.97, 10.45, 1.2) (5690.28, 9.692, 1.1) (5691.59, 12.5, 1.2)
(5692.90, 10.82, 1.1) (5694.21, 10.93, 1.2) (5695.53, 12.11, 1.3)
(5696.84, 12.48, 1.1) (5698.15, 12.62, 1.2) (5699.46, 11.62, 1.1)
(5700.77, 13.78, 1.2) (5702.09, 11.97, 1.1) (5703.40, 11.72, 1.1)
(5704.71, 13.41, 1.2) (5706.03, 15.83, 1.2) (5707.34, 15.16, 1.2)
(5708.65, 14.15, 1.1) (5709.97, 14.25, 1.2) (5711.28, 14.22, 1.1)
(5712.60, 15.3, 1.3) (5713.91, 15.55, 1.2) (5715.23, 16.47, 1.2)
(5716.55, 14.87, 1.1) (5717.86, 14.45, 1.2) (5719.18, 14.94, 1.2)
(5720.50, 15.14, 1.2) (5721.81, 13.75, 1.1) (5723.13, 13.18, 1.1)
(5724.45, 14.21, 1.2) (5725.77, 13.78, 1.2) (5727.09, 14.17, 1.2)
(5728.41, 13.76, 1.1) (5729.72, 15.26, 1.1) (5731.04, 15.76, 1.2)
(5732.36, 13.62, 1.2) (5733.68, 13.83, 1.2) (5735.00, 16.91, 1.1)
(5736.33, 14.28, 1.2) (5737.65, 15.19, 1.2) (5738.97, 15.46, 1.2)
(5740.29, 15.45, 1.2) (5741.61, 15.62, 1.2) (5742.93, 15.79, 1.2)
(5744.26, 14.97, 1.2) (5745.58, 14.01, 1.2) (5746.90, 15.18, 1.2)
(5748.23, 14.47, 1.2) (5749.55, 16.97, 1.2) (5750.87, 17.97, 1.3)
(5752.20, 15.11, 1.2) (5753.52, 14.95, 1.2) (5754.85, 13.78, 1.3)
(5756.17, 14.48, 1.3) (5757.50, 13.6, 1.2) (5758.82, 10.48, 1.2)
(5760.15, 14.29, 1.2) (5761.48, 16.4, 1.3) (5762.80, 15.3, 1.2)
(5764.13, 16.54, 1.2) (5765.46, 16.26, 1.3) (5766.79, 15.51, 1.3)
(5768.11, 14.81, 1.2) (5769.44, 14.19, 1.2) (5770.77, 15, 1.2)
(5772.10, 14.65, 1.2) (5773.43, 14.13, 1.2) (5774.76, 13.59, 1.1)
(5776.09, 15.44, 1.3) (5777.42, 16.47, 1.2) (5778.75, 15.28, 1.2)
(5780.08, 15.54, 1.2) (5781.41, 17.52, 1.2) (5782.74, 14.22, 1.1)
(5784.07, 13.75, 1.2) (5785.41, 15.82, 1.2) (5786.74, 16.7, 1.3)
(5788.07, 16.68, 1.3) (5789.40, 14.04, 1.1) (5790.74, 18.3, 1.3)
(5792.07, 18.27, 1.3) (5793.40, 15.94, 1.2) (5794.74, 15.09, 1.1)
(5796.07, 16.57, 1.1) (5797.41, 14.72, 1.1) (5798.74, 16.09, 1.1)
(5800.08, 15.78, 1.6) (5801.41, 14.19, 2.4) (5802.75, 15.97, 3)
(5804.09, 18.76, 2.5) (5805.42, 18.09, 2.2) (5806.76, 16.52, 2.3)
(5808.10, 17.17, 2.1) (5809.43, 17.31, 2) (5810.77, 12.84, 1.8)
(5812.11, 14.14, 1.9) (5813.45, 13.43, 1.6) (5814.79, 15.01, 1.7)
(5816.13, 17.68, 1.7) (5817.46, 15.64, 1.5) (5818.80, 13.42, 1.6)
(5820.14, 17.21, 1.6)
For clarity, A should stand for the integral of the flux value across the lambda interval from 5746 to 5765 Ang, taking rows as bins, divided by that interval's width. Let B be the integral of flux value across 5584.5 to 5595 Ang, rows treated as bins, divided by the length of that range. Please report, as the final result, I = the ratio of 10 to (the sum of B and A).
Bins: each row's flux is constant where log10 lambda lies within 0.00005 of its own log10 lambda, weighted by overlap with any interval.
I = 0.392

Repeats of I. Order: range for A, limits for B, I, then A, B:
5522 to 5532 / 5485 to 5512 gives 0.364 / 14.0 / 13.5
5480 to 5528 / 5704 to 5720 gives 0.352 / 13.5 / 14.9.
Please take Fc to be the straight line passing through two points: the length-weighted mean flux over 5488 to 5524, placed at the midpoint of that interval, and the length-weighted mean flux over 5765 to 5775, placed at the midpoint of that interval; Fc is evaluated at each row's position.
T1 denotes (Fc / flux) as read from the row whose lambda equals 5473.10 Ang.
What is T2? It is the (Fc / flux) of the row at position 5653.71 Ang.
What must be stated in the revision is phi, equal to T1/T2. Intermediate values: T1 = 0.91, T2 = 0.95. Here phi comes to 0.95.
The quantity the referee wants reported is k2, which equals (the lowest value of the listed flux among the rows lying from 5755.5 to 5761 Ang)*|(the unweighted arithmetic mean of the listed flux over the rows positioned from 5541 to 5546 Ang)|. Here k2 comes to 132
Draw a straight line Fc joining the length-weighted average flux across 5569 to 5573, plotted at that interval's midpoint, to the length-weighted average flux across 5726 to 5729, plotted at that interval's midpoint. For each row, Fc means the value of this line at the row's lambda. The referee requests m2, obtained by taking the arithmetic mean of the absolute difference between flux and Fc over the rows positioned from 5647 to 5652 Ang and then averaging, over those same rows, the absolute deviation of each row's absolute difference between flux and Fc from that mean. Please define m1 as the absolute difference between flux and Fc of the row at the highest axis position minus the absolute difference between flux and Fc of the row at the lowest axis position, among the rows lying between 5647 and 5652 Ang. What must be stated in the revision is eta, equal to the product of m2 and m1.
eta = 0.0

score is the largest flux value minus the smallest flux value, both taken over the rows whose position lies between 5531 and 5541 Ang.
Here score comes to 4.3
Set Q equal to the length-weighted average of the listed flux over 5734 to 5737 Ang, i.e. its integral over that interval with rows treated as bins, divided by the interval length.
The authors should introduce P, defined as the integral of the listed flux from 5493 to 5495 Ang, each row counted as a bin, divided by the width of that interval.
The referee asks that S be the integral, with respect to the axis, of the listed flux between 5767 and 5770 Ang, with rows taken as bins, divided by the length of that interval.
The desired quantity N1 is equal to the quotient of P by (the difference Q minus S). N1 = 20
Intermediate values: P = 13.3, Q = 15.4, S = 14.7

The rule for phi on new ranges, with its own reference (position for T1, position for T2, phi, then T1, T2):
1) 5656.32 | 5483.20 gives 1.24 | 0.98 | 0.79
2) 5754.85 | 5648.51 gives 1.01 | 1.07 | 1.06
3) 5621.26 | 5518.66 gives 0.95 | 1.02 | 1.07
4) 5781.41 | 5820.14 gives 0.97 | 0.85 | 0.88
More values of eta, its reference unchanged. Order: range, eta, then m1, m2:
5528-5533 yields 0.8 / 1.5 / 0.54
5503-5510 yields 0.3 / 0.3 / 0.85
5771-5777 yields 0.3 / 0.8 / 0.36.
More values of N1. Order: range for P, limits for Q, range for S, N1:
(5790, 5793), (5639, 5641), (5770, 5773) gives -13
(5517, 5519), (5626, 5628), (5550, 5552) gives -5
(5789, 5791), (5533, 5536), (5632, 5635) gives -167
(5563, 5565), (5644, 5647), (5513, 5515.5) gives 17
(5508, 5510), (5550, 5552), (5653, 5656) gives 16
